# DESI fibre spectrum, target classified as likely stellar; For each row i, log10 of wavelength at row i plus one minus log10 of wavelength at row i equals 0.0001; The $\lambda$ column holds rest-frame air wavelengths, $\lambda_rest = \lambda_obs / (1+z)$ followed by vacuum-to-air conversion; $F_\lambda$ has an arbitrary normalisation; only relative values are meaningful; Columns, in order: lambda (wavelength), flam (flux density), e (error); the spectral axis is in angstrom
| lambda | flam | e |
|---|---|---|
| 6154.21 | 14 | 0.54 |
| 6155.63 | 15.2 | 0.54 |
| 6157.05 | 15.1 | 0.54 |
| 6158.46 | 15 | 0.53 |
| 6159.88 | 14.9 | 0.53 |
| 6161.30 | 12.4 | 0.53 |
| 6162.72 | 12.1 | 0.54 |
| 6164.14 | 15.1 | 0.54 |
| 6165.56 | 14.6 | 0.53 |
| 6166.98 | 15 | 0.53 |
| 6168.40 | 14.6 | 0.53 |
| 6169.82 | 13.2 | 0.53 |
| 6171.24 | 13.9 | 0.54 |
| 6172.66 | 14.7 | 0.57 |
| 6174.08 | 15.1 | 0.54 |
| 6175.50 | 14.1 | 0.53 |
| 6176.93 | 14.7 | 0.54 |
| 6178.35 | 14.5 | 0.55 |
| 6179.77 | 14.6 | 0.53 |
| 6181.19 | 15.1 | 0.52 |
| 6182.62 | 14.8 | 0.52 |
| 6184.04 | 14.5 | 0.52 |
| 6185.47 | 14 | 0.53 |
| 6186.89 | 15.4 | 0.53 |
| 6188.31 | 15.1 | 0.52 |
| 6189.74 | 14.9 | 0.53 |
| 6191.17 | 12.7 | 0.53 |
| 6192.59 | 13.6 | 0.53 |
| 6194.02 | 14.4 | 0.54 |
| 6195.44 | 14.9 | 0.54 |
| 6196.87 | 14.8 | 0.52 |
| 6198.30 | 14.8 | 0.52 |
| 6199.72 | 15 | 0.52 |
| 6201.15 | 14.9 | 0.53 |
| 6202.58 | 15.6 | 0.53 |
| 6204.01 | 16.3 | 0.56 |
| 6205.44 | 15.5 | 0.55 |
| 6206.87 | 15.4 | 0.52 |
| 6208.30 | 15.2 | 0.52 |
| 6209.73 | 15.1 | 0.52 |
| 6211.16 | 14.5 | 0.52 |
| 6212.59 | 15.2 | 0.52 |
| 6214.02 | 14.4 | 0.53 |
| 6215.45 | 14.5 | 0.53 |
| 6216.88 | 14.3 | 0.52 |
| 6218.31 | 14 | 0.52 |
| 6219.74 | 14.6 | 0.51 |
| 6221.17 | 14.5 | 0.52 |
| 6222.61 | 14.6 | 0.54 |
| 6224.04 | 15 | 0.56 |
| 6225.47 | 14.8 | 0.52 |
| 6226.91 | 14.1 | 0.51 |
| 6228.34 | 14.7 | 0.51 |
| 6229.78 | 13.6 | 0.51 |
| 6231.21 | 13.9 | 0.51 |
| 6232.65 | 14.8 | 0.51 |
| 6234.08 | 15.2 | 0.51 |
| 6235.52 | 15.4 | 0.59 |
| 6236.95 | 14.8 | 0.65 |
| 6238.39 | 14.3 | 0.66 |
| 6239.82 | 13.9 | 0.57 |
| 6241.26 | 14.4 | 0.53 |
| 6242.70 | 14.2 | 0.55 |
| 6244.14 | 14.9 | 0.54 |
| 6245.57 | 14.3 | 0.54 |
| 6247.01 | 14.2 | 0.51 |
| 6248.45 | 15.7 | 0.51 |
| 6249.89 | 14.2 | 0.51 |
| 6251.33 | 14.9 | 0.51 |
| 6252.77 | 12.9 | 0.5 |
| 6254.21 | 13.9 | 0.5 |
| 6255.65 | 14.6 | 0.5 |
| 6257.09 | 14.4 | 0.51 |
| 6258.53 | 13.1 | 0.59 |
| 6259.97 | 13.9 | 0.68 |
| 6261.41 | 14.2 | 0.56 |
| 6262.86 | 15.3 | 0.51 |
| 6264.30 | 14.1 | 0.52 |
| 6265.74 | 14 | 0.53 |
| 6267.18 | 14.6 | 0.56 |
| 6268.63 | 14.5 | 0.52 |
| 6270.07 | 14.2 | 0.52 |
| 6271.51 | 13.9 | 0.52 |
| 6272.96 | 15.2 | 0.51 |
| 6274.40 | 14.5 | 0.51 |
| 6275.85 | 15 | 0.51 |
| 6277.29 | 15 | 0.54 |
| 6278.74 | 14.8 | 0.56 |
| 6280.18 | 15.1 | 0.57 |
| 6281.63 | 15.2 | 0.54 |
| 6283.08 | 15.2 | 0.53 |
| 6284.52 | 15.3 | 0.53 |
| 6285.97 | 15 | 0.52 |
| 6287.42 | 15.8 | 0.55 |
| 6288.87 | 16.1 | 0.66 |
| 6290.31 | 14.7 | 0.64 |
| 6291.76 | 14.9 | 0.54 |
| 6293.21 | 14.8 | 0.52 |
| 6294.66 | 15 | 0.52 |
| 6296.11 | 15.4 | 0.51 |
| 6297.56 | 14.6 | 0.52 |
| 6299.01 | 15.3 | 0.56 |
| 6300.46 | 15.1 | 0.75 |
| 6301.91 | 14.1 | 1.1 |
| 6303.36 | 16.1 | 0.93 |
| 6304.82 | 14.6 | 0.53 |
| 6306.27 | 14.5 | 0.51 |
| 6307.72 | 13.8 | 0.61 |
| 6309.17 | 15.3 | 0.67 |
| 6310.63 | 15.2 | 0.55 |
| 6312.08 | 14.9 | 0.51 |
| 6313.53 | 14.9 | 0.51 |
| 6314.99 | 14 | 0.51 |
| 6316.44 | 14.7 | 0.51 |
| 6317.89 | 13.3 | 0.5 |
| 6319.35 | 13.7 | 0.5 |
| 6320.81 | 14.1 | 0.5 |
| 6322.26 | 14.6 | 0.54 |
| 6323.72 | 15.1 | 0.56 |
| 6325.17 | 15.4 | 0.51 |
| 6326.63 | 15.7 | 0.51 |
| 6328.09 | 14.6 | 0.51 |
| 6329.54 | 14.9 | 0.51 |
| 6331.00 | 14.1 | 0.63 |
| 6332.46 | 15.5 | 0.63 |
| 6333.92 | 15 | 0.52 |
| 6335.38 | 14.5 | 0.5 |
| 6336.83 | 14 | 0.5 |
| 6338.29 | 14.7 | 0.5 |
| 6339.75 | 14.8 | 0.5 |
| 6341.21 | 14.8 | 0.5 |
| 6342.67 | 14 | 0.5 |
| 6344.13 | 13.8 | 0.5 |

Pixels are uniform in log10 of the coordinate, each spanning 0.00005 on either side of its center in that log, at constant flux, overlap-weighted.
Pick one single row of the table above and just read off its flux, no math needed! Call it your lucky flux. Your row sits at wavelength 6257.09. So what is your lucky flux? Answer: 14.4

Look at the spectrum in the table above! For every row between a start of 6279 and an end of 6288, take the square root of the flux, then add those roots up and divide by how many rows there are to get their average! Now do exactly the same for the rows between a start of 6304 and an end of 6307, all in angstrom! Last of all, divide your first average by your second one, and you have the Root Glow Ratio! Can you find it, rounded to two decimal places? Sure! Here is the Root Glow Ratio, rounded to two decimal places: 1.02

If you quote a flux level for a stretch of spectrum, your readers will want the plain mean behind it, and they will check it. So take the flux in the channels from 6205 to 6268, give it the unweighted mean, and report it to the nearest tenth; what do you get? 14.5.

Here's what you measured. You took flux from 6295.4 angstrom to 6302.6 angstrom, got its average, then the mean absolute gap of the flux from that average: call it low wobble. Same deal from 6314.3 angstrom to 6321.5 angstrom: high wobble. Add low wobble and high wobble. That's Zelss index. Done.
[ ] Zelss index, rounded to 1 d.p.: 0.8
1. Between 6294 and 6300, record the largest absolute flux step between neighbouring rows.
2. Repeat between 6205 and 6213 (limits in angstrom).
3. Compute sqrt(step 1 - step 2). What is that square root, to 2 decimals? 0.32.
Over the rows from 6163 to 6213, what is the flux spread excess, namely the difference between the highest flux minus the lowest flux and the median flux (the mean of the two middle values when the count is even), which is -11.2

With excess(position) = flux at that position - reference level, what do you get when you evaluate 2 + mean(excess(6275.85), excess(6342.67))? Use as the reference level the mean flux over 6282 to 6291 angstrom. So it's 1.1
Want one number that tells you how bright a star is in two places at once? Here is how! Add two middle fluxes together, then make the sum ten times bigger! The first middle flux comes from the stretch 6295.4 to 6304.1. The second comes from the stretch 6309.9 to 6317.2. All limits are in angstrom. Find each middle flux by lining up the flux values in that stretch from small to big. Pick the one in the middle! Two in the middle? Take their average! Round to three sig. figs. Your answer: 301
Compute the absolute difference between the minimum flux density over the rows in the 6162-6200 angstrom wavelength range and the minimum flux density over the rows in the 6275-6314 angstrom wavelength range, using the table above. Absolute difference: 1.7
